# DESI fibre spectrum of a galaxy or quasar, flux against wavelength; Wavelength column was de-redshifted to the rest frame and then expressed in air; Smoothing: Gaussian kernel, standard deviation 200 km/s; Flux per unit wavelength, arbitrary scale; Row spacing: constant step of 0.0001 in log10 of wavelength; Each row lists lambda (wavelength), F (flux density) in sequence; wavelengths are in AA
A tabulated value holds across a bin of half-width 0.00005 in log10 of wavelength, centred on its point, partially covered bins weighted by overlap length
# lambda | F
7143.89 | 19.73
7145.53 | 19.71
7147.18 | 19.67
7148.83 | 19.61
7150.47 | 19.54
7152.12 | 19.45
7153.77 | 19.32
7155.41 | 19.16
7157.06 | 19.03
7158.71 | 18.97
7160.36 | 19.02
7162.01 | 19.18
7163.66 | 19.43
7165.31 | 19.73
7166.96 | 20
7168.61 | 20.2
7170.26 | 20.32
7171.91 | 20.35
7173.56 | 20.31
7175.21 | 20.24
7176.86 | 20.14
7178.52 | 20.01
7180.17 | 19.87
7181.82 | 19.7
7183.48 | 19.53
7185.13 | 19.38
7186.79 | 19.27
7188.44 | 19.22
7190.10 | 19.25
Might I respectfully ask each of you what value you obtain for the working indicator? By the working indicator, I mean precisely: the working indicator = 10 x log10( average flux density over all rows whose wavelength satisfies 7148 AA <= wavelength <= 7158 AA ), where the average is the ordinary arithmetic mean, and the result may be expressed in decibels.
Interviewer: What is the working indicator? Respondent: 12.9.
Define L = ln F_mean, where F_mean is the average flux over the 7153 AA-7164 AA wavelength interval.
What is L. 2.95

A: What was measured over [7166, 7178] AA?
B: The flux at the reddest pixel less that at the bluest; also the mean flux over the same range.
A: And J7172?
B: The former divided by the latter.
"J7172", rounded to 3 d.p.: 0.007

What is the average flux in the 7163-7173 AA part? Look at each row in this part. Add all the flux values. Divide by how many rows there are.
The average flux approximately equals 20.0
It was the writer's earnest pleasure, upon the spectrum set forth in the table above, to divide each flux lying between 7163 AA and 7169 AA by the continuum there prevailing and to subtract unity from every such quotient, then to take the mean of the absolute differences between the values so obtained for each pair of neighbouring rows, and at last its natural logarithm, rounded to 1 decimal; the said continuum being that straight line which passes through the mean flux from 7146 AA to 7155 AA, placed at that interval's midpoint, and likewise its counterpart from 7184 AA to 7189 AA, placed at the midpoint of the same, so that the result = -4.3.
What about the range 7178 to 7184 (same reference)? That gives -4.9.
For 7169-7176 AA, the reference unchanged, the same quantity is -6.1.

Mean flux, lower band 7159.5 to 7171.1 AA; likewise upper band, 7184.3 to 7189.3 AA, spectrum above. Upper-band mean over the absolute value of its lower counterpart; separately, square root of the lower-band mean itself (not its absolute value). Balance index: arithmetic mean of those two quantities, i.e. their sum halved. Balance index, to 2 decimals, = 2.71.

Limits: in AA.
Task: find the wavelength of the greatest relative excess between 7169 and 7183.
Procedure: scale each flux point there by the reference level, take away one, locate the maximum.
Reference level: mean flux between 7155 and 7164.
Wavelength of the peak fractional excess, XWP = 7171.91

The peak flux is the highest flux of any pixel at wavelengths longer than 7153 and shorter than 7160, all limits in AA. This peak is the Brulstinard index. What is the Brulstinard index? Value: 19.32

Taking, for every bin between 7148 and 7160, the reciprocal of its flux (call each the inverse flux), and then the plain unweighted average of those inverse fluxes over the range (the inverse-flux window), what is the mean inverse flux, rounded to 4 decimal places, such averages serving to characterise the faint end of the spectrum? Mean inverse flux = 0.0518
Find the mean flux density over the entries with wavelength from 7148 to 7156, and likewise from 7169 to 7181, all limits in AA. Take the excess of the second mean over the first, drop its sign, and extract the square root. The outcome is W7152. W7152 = 0.87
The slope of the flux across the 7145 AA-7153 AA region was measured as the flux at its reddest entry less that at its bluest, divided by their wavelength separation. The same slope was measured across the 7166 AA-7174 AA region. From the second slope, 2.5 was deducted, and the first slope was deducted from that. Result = -2.41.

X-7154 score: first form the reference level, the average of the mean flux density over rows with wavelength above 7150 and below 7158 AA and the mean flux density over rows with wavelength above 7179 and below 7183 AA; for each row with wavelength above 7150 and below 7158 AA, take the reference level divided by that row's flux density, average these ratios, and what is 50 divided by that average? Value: 49.4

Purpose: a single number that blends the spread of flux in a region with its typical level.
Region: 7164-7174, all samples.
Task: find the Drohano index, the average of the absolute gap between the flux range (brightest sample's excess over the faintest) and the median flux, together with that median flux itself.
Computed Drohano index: 19.9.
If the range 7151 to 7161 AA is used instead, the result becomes 18.9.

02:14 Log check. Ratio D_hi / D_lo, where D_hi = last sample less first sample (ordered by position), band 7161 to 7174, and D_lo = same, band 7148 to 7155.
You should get -3.9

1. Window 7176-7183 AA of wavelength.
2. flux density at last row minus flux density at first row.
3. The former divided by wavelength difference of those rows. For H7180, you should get -0.089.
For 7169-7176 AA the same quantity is -0.016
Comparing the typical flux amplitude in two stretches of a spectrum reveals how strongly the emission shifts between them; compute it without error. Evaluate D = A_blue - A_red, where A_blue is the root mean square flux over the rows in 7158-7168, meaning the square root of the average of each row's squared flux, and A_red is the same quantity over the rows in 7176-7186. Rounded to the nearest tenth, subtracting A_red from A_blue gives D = -0.4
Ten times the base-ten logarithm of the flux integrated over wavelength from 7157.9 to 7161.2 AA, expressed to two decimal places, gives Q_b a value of 17.97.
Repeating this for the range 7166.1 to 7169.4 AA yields 18.22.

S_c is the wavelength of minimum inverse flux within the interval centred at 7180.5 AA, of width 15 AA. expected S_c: 7173.56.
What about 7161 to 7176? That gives 7171.91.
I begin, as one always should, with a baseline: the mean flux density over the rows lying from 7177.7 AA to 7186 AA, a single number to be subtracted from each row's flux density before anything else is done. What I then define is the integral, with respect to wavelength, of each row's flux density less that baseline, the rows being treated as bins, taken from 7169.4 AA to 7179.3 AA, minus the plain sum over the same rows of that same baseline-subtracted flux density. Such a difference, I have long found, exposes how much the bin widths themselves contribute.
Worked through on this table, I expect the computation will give 2.1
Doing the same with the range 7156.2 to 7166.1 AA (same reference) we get -1.8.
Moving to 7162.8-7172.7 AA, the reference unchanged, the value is 1.2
